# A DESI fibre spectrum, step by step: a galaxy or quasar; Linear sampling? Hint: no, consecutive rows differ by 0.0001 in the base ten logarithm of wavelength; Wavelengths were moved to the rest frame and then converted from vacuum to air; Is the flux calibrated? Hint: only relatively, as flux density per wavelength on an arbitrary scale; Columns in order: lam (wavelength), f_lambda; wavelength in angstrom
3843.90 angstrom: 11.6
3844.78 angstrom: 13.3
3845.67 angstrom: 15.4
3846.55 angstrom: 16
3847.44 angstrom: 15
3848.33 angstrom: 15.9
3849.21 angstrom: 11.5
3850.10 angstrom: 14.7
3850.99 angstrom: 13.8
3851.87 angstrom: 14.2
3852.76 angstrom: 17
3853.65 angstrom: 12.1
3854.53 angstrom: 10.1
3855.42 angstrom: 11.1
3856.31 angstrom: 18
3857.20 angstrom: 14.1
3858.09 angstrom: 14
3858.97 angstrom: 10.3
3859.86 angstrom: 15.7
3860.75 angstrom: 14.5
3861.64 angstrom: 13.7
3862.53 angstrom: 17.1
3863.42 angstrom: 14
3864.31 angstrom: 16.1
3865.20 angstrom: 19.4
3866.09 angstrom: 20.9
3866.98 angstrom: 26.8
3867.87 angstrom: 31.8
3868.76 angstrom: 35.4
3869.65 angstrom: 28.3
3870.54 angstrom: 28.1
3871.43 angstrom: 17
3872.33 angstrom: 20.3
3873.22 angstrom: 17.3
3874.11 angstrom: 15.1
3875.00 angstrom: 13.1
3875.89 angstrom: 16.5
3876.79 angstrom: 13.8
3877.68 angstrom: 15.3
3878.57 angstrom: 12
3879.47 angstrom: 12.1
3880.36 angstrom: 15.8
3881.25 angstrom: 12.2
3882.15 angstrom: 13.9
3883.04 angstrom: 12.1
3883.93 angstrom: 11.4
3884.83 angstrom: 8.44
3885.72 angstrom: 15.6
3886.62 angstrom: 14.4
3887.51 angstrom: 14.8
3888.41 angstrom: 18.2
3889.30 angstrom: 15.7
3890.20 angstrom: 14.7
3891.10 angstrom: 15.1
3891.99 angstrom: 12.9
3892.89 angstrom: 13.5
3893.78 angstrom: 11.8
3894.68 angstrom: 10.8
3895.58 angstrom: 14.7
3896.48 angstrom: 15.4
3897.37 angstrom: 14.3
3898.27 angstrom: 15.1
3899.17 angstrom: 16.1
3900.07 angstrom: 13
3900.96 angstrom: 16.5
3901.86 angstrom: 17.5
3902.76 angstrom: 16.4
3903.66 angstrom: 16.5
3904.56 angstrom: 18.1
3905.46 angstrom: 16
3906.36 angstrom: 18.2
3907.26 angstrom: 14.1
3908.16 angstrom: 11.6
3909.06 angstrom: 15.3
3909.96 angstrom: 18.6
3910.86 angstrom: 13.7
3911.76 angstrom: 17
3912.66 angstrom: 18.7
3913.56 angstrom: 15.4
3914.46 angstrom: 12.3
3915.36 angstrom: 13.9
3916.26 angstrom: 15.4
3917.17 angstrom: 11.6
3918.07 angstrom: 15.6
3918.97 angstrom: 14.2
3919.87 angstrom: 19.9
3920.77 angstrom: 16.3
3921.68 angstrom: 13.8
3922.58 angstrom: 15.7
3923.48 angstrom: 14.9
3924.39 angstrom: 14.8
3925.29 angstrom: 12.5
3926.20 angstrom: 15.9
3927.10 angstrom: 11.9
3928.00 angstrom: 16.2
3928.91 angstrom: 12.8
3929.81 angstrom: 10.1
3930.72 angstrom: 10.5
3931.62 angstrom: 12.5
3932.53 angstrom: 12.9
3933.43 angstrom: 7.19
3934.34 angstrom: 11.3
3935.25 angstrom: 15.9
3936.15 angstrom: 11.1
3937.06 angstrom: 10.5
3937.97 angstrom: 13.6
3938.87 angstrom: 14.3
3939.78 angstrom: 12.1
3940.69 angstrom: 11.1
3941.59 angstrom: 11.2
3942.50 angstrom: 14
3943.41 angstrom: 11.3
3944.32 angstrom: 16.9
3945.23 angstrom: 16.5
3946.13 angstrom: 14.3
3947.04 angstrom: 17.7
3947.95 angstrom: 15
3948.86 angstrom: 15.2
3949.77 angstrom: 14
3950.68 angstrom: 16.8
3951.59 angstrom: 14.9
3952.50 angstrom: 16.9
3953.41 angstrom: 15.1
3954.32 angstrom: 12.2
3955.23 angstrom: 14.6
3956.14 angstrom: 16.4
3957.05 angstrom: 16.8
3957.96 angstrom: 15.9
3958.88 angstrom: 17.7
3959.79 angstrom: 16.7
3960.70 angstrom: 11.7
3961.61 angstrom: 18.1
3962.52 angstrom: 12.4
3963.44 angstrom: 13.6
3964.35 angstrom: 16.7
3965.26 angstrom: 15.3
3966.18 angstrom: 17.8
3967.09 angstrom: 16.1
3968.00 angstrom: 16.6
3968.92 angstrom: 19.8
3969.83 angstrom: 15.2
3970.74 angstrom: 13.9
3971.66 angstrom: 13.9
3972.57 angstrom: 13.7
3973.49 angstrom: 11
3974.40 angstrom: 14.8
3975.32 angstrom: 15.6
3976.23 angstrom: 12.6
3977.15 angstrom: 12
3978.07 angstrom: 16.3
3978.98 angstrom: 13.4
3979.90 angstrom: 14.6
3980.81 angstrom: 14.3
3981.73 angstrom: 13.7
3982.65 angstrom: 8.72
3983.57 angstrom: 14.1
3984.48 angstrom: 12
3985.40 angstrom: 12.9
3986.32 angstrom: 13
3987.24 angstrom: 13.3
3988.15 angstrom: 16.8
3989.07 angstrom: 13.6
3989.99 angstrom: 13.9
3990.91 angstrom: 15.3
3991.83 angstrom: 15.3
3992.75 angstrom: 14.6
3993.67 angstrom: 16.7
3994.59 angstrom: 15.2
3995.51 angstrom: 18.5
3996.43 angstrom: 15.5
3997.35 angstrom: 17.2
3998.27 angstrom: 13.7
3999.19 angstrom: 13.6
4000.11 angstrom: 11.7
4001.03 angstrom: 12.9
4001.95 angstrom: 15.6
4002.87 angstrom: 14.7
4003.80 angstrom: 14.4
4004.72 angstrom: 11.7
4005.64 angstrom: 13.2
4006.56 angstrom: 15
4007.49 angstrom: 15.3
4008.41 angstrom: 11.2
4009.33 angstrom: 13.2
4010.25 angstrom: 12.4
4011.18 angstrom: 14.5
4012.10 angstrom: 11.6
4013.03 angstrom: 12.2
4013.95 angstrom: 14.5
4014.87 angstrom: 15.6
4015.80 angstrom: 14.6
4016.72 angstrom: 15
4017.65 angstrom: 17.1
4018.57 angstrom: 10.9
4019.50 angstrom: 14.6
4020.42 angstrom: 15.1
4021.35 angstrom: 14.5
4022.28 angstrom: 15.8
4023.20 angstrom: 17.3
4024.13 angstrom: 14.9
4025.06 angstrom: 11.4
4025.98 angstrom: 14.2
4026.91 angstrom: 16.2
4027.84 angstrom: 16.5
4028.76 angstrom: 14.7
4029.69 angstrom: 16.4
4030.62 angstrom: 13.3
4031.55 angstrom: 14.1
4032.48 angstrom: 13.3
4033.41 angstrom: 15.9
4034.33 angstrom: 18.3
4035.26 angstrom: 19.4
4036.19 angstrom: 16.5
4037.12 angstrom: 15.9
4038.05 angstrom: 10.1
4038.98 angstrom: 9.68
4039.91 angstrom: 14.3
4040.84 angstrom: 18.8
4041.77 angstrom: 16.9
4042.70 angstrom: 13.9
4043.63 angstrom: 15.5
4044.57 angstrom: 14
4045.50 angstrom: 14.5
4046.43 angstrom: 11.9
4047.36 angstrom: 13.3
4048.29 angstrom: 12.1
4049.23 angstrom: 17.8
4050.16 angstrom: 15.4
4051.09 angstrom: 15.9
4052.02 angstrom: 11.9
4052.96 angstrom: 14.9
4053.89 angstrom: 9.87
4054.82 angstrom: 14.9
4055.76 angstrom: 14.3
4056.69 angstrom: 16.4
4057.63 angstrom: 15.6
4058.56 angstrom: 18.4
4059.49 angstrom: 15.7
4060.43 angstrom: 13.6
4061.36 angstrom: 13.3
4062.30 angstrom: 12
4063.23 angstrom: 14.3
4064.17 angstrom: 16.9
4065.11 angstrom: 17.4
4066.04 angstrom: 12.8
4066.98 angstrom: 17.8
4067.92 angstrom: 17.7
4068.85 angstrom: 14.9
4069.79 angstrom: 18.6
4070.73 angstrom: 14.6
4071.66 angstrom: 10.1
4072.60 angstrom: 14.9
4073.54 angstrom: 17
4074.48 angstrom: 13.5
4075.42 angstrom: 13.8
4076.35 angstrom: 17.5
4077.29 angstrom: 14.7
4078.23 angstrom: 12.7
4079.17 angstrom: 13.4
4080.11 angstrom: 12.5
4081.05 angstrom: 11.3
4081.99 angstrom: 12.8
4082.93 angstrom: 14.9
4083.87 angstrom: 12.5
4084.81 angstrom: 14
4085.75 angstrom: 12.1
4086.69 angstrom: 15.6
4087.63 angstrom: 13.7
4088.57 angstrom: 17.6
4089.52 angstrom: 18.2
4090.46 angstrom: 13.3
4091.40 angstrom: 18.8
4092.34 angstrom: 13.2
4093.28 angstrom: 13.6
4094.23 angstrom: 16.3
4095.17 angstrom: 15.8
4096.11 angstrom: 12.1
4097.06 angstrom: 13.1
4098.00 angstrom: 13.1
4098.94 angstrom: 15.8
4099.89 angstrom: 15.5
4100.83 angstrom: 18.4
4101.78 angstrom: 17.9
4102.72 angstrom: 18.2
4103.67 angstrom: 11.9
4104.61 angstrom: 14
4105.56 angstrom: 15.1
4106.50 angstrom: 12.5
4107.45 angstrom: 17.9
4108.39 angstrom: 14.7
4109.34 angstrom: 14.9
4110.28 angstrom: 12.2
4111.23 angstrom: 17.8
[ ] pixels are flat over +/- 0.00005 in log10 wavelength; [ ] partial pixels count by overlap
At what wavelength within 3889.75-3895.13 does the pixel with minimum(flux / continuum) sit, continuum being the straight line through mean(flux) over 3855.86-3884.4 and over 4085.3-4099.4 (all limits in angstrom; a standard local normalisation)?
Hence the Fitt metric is 3894.68 angstrom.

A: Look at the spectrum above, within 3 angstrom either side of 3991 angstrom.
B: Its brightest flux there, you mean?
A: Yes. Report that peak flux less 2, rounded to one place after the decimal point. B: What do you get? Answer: 14.8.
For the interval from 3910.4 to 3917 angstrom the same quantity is 16.7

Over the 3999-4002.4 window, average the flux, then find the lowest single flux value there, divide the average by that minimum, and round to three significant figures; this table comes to 1.15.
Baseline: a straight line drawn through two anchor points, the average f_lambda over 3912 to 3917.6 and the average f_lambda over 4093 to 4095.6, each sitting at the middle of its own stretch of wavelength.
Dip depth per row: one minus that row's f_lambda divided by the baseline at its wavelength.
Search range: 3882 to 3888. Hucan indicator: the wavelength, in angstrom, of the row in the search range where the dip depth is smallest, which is 3885.72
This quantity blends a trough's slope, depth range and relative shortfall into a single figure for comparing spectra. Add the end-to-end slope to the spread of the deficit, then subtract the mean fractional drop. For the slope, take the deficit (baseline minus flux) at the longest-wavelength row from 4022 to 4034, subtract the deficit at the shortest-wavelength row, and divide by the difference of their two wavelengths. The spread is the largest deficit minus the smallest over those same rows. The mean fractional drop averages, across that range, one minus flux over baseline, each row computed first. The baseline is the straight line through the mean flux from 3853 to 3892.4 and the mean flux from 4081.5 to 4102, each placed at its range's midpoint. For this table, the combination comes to 5.8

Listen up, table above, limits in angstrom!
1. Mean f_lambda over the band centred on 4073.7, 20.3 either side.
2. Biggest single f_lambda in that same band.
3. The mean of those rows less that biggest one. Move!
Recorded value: -4.1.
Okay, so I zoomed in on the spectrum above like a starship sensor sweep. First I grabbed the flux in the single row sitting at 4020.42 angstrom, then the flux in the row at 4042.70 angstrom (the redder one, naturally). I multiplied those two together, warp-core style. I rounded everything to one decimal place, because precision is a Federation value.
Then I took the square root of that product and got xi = 14.5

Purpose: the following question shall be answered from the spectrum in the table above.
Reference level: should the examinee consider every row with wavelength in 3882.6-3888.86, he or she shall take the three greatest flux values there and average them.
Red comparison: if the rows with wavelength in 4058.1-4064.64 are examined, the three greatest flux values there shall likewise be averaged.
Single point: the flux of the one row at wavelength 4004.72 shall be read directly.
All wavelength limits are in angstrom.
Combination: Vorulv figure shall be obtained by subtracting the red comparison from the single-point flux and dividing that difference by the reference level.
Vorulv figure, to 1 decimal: -0.3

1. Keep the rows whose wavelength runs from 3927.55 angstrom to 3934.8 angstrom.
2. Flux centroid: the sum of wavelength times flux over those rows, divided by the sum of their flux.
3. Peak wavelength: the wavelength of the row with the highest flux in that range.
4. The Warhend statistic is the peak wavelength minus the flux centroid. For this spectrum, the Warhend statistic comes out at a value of -2.9 angstrom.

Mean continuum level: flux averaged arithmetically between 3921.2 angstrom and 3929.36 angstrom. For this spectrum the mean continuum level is 14.3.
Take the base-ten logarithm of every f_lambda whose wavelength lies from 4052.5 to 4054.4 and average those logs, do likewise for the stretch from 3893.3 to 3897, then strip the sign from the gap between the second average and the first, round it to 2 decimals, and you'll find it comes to 0.03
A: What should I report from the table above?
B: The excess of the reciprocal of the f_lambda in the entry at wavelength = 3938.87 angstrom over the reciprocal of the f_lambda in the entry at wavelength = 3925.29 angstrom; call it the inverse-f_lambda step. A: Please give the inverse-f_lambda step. -0.010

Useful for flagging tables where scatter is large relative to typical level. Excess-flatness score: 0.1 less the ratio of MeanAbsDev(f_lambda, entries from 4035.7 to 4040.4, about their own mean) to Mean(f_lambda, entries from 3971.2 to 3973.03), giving -0.10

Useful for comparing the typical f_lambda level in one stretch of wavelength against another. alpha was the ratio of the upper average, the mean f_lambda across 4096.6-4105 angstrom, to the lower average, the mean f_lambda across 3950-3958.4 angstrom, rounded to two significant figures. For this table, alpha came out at 0.99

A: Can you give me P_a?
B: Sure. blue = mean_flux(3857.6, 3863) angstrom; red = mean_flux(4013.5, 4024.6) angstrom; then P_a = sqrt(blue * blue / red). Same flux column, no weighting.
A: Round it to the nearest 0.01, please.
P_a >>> 3.67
